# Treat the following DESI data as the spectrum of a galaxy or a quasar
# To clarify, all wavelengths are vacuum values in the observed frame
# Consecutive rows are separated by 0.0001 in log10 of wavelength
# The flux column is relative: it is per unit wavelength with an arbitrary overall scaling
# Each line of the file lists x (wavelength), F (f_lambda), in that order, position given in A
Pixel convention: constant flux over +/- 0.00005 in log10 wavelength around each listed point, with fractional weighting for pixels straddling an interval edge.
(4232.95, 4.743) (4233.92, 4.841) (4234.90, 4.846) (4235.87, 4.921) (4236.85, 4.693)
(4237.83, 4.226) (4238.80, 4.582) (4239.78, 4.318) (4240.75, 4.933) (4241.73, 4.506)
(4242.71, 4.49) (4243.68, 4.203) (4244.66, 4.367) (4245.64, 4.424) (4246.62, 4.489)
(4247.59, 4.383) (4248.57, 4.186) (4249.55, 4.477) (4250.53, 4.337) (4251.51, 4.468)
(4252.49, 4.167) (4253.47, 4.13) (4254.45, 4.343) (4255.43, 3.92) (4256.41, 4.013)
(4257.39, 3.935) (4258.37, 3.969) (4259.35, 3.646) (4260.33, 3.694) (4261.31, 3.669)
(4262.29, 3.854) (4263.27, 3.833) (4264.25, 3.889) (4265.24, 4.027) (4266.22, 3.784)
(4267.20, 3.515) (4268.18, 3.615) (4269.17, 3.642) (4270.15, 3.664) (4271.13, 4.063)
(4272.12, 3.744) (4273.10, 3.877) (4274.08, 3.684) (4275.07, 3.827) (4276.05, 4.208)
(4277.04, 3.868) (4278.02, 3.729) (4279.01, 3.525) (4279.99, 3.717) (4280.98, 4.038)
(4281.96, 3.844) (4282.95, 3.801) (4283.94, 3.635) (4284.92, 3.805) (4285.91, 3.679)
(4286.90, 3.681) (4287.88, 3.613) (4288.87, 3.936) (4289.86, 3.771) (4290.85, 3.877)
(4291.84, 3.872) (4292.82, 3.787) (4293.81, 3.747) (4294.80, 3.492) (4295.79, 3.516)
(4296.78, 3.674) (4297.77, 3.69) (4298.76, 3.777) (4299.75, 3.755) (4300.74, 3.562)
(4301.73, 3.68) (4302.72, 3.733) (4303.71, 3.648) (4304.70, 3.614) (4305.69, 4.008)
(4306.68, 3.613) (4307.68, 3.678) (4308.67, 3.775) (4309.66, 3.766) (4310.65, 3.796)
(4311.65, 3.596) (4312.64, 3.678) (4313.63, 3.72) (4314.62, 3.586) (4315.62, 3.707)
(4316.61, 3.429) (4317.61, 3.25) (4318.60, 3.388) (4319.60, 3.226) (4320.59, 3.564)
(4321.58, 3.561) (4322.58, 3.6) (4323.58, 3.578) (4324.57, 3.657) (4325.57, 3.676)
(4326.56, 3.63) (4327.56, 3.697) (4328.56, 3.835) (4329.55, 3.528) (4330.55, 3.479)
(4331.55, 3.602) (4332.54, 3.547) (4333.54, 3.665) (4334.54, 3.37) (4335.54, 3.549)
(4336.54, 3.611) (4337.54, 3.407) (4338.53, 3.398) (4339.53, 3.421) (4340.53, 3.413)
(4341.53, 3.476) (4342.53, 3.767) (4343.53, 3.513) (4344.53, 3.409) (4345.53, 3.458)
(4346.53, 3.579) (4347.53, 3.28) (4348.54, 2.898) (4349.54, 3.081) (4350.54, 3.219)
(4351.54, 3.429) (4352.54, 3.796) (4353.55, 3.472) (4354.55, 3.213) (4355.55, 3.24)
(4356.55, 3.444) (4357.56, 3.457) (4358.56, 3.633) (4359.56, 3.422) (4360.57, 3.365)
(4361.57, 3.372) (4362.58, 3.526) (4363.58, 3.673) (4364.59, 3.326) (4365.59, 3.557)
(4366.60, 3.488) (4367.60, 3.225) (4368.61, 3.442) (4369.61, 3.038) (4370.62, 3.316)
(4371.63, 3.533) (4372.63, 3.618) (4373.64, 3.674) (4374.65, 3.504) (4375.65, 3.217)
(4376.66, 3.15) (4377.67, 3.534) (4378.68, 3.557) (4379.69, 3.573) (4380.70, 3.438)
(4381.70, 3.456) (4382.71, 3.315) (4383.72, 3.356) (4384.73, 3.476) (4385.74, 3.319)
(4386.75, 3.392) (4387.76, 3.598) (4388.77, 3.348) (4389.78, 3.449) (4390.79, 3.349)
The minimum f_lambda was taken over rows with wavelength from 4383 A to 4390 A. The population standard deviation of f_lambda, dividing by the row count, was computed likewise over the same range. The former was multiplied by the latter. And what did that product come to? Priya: 0.30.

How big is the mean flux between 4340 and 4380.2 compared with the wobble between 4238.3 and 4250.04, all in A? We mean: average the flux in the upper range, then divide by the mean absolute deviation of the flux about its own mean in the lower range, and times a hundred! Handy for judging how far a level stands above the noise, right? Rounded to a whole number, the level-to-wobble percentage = 2573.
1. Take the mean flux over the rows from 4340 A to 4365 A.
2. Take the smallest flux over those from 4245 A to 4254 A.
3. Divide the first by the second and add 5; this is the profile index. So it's 5.83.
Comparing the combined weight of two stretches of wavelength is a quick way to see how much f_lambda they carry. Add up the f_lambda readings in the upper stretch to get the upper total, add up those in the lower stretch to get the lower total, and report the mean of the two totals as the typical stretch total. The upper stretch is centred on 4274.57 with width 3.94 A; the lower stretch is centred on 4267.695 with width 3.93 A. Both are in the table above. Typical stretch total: 15.1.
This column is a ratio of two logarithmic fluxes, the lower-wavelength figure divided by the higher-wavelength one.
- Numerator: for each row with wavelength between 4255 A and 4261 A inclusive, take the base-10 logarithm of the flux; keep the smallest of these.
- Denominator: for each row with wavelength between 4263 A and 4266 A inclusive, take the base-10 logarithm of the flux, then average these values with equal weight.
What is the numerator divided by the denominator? 0.95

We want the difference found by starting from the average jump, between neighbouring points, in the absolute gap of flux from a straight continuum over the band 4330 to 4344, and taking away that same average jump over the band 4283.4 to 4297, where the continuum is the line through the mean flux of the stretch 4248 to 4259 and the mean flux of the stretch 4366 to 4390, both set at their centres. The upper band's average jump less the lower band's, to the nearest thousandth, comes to -0.025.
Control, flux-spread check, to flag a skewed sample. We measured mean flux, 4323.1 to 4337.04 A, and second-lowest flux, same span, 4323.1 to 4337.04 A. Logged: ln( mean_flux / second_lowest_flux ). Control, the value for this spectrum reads 0.035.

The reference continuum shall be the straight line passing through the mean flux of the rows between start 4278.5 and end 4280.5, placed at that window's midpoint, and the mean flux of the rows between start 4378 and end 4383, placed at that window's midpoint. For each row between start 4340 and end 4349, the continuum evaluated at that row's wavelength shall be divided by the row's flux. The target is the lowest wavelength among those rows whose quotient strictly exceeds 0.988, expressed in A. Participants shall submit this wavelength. 4340.53 A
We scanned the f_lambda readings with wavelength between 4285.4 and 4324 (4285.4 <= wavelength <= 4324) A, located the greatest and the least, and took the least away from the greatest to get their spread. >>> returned 0.8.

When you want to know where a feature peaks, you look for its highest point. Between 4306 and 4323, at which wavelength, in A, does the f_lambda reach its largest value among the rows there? 4310.65 A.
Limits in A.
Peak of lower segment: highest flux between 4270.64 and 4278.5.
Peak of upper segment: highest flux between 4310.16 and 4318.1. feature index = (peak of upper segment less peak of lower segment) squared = 0.17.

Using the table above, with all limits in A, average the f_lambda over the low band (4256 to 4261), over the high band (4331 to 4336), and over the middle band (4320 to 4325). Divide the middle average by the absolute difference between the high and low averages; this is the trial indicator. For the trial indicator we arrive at 12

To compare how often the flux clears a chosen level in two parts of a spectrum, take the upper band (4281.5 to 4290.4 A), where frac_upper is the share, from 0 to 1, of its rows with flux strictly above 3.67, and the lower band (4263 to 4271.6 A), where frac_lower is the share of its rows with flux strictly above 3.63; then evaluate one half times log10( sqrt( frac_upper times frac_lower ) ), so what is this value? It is -0.055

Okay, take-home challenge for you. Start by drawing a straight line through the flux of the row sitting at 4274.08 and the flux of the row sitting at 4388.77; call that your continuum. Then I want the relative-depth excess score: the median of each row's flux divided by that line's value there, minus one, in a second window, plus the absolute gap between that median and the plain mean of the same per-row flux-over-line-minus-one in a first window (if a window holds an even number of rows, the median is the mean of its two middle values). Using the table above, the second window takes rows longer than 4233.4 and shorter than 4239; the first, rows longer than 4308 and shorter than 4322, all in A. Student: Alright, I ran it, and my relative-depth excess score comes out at 0.51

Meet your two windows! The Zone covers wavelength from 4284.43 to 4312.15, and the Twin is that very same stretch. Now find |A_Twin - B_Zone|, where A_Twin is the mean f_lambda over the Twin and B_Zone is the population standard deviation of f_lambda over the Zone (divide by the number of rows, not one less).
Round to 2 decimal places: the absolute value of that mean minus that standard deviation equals 3.60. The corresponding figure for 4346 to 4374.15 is 3.20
